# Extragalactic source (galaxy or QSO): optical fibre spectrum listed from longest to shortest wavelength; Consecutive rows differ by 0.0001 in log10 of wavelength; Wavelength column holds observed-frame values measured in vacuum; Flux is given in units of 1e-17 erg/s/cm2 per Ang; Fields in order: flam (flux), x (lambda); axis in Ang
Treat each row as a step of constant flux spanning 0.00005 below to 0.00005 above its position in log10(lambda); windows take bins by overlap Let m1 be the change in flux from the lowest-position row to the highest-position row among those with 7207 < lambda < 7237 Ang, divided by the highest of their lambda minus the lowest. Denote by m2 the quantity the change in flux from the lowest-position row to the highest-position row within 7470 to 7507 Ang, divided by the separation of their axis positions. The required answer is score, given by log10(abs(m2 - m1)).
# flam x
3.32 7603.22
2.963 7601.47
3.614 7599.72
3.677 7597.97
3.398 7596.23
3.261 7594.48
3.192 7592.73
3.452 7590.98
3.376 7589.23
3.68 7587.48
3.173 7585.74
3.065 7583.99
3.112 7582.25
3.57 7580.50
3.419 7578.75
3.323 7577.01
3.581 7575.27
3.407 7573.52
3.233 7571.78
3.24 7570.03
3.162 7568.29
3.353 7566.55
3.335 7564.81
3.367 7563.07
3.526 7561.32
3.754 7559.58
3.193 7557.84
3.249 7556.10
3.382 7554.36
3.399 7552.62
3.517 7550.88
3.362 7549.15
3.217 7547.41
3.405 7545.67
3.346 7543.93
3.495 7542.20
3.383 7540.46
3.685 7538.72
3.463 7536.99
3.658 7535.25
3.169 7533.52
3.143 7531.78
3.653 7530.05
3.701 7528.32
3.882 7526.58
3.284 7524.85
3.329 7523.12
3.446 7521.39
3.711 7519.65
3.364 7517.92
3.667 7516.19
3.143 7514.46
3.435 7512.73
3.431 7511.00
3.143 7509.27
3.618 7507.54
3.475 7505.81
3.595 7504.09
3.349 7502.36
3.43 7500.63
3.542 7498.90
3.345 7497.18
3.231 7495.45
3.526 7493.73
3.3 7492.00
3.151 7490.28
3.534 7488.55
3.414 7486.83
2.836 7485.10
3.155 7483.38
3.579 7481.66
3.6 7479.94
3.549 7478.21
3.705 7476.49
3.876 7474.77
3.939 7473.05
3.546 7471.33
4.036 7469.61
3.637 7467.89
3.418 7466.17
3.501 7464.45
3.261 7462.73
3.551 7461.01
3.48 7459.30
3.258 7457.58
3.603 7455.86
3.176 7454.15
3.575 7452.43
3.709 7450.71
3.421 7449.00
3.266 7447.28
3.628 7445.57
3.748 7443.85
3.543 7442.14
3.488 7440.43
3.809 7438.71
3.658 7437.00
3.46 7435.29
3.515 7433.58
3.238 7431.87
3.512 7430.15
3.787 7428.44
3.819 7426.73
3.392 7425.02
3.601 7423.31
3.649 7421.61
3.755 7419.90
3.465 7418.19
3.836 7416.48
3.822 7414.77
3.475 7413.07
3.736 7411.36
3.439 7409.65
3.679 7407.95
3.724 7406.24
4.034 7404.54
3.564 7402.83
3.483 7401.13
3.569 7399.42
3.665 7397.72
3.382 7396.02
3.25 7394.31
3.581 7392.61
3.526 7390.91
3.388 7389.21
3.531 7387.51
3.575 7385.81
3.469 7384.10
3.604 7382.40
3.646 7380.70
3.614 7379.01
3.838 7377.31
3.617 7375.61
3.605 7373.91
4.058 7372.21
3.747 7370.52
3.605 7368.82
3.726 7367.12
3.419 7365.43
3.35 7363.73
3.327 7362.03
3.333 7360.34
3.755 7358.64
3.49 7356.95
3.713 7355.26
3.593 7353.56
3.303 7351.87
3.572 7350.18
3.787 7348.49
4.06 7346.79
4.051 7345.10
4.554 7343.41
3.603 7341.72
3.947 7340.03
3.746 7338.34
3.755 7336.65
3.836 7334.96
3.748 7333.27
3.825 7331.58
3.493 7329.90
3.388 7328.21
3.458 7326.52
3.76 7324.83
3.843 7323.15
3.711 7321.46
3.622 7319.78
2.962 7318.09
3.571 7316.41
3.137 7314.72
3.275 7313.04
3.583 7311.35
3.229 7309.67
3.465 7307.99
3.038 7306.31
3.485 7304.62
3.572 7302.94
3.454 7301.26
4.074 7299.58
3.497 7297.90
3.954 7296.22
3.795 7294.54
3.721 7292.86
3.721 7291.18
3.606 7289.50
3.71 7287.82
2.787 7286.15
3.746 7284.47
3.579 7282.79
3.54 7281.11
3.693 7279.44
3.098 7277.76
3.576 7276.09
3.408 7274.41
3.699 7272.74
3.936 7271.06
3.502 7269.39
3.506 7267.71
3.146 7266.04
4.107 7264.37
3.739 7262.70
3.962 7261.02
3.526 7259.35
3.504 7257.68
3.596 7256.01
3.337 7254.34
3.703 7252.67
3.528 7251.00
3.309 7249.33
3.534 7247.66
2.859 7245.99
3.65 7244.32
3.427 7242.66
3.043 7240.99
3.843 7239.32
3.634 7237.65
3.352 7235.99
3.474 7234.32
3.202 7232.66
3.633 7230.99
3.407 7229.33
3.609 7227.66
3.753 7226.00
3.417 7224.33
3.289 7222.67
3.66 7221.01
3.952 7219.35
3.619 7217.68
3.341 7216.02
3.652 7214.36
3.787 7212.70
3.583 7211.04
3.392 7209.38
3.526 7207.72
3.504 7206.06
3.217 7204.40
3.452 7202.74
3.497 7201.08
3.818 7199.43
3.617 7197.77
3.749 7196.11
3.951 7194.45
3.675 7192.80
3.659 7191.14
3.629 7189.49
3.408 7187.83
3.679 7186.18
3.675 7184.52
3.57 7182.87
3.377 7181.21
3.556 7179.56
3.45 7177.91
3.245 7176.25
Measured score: -2.39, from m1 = -0.006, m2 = -0.002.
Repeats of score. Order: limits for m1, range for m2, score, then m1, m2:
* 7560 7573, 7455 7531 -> -1.54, -0.028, 0.001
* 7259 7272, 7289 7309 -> -1.37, 0.035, -0.008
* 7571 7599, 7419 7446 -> -1.66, 0.017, -0.005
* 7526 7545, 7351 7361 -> -1.46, -0.031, 0.004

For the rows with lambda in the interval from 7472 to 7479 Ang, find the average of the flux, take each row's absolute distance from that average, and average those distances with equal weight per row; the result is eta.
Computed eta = 0.14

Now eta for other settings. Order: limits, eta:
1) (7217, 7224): 0.18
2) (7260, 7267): 0.30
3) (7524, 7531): 0.17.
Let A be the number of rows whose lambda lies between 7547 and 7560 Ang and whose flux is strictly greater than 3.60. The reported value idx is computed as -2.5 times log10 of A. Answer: 0.0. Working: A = 1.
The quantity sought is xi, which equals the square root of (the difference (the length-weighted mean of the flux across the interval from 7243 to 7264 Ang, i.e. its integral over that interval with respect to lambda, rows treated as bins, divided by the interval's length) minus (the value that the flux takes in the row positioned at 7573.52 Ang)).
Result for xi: 0.35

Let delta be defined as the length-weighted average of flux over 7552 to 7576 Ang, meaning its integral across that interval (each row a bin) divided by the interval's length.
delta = 3.37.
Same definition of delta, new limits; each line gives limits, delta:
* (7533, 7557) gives 3.41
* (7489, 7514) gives 3.40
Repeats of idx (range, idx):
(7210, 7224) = -1.7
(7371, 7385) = -2.1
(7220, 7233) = -1.5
